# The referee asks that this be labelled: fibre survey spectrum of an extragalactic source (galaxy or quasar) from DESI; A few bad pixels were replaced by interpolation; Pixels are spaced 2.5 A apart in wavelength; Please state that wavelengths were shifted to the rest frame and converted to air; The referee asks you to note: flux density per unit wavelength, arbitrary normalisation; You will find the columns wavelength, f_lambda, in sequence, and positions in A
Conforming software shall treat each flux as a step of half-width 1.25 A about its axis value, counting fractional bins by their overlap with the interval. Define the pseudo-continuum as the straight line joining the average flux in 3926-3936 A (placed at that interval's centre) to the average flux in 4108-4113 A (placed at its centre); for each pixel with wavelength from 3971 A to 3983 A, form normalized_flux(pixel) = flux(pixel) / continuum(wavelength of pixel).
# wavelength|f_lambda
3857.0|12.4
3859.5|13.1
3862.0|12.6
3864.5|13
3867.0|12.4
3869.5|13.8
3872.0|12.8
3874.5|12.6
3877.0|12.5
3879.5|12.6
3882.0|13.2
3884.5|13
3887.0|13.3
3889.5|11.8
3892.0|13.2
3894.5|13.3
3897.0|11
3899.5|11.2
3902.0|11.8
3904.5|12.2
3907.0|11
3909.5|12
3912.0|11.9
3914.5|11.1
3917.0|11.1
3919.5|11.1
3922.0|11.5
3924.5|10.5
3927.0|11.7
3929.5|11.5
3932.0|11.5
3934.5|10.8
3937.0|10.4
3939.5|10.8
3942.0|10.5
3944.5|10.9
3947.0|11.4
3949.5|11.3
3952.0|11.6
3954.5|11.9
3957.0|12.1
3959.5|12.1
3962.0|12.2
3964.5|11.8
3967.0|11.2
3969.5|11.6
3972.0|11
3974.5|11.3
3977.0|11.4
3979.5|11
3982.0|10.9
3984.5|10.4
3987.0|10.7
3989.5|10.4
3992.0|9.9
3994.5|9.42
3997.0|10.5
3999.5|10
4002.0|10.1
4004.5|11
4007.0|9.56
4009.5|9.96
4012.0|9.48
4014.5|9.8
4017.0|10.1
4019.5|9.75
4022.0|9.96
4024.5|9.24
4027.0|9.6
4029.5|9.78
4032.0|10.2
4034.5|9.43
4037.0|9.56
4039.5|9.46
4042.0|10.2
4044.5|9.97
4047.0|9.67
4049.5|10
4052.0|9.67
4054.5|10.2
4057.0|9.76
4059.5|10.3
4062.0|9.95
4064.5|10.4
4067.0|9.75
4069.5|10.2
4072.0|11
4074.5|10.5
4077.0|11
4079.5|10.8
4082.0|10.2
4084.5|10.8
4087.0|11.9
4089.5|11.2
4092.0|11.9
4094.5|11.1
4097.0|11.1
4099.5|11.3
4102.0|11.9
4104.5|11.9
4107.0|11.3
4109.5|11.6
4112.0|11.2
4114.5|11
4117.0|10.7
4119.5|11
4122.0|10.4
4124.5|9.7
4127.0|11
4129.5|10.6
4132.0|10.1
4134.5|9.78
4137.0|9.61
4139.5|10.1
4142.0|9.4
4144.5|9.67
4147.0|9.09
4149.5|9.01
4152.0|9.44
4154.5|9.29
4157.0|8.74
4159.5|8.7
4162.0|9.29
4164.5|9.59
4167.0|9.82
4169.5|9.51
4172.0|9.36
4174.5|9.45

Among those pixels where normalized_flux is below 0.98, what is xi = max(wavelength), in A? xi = 3982.0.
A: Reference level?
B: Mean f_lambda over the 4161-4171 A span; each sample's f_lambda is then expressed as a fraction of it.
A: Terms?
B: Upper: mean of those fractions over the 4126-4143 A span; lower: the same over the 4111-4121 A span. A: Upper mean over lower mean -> 0.92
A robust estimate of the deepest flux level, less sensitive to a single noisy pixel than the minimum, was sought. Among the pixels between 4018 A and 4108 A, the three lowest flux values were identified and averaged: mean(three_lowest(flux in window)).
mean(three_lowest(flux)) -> 9.4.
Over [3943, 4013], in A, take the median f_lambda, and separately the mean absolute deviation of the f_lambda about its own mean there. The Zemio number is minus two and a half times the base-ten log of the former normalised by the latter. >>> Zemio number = -3.0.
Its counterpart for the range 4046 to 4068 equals -4.1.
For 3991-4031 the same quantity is -3.8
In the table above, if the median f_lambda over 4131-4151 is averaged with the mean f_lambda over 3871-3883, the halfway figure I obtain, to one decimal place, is 11.2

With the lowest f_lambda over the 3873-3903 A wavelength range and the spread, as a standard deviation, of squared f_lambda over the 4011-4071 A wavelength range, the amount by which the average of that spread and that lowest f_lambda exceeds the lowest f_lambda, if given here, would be -2.5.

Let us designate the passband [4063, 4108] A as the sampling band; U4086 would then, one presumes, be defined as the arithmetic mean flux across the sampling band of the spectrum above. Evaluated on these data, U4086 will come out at 11.0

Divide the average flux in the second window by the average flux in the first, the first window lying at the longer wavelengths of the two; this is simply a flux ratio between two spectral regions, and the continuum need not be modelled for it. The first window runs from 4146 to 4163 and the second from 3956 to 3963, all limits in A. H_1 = 1.34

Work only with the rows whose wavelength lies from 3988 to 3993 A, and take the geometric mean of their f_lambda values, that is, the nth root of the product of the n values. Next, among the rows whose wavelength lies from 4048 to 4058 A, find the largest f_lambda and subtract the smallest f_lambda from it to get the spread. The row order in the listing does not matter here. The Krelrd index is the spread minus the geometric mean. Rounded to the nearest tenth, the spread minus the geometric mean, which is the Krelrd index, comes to -9.6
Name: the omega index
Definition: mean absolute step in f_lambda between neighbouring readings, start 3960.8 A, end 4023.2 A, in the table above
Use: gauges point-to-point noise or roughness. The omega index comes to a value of 0.461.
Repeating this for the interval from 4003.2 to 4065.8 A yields 0.434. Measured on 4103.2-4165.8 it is 0.428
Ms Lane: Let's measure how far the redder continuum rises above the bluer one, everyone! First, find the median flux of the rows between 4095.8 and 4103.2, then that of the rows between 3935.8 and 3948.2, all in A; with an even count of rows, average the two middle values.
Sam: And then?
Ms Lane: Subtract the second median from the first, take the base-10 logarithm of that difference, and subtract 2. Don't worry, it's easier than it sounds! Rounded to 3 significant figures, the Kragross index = -2.30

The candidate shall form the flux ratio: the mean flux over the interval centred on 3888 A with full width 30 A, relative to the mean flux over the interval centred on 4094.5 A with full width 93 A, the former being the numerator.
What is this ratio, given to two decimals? 1.17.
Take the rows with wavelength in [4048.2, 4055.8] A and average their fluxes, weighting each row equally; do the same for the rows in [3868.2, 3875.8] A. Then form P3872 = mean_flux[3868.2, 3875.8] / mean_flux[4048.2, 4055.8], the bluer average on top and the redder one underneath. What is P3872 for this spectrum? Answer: 1.31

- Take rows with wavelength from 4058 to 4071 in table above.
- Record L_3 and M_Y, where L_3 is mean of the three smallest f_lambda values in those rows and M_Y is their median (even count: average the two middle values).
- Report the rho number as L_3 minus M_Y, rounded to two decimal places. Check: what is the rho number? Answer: -0.23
